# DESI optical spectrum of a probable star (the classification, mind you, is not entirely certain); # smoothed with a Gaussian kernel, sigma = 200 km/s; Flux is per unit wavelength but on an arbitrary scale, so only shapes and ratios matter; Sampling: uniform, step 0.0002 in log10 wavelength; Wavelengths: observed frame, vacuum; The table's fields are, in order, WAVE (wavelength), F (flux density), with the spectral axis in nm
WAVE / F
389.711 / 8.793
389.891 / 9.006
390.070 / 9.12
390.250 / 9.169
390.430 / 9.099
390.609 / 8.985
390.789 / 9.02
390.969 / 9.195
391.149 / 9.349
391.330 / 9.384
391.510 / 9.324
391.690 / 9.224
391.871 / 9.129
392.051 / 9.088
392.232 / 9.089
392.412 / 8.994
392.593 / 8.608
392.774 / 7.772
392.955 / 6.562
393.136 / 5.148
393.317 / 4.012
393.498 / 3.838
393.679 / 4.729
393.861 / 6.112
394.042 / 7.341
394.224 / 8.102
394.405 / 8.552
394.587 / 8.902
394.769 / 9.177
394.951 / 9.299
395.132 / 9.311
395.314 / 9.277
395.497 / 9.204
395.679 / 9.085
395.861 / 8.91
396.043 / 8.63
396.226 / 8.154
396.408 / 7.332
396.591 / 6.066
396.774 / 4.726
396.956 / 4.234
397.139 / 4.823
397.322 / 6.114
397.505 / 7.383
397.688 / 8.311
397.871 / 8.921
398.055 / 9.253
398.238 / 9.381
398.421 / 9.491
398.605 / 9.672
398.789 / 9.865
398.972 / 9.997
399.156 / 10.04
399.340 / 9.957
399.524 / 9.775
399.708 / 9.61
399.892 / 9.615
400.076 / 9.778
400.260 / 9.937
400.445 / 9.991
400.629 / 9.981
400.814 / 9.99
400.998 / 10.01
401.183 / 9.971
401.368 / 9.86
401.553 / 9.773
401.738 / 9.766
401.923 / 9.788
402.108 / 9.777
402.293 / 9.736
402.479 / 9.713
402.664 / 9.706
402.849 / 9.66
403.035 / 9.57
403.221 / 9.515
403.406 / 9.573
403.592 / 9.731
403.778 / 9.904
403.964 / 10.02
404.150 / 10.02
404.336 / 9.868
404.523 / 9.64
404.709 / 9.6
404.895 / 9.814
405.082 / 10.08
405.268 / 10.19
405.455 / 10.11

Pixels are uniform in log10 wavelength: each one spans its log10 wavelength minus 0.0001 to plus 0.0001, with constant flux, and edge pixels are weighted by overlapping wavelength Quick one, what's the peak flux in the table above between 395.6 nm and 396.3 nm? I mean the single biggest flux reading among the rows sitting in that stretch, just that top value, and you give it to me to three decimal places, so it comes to 9.085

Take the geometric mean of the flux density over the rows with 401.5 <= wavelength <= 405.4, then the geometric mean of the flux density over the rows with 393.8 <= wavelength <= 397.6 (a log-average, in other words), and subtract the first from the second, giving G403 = -2.33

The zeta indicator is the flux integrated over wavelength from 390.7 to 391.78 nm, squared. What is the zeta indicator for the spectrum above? 100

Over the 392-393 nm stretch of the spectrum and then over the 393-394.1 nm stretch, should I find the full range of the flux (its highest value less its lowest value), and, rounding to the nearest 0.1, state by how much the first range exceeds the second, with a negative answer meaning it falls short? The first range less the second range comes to -1.0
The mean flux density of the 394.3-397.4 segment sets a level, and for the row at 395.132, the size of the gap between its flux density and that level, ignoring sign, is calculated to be 1.6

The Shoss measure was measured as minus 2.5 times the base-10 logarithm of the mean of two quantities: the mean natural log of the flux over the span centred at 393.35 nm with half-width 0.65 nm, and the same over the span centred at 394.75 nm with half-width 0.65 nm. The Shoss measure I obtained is -0.71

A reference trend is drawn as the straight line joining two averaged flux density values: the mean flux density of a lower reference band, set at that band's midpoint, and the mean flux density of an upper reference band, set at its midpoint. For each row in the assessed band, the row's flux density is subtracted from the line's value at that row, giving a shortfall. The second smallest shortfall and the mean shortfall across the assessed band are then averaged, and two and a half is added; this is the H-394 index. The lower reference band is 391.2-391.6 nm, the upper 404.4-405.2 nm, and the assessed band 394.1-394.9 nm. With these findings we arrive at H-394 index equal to 3.2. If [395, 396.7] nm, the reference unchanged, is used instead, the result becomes 3.1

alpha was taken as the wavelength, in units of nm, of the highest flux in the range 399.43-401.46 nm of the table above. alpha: 400.998 nm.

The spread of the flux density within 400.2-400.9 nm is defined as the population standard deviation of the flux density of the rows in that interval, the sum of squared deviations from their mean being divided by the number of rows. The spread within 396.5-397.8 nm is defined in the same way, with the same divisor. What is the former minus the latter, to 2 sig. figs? -1.4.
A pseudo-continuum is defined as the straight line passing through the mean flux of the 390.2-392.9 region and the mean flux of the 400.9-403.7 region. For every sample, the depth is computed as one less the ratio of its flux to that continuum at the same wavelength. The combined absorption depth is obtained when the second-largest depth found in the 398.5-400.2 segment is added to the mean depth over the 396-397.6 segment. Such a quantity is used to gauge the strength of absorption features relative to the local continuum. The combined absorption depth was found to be 0.3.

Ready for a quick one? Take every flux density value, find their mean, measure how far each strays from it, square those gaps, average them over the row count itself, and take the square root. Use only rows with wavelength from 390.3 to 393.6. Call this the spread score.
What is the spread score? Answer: 1.8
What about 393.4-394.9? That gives 1.9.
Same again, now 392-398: 1.8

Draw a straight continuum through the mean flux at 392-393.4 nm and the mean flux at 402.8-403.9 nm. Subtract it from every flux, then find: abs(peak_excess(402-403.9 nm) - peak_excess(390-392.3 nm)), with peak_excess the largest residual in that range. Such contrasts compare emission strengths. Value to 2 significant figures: 1.9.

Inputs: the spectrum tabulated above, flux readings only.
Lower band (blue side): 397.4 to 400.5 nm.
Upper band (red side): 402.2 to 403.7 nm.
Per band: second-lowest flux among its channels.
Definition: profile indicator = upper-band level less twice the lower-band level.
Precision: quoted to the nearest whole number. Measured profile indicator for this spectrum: -7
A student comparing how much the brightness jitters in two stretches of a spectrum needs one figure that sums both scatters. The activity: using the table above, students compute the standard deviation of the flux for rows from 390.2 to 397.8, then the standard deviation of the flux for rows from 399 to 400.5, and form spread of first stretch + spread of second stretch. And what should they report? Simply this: 1.9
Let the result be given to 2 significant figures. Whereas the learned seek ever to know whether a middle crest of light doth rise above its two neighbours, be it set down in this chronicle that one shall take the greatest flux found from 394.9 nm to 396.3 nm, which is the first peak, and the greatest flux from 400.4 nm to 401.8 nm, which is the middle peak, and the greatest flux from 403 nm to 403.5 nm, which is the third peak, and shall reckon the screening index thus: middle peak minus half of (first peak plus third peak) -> 0.57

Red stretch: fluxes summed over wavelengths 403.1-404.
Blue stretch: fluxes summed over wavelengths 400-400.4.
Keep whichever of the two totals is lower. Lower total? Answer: 20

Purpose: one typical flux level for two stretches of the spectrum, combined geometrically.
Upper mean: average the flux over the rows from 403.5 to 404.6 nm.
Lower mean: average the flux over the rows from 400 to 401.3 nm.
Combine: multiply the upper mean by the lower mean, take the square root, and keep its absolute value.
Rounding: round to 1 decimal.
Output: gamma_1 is 9.9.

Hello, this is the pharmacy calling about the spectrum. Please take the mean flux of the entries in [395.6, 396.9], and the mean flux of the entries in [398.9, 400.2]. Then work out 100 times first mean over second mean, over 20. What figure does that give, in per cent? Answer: 3.8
